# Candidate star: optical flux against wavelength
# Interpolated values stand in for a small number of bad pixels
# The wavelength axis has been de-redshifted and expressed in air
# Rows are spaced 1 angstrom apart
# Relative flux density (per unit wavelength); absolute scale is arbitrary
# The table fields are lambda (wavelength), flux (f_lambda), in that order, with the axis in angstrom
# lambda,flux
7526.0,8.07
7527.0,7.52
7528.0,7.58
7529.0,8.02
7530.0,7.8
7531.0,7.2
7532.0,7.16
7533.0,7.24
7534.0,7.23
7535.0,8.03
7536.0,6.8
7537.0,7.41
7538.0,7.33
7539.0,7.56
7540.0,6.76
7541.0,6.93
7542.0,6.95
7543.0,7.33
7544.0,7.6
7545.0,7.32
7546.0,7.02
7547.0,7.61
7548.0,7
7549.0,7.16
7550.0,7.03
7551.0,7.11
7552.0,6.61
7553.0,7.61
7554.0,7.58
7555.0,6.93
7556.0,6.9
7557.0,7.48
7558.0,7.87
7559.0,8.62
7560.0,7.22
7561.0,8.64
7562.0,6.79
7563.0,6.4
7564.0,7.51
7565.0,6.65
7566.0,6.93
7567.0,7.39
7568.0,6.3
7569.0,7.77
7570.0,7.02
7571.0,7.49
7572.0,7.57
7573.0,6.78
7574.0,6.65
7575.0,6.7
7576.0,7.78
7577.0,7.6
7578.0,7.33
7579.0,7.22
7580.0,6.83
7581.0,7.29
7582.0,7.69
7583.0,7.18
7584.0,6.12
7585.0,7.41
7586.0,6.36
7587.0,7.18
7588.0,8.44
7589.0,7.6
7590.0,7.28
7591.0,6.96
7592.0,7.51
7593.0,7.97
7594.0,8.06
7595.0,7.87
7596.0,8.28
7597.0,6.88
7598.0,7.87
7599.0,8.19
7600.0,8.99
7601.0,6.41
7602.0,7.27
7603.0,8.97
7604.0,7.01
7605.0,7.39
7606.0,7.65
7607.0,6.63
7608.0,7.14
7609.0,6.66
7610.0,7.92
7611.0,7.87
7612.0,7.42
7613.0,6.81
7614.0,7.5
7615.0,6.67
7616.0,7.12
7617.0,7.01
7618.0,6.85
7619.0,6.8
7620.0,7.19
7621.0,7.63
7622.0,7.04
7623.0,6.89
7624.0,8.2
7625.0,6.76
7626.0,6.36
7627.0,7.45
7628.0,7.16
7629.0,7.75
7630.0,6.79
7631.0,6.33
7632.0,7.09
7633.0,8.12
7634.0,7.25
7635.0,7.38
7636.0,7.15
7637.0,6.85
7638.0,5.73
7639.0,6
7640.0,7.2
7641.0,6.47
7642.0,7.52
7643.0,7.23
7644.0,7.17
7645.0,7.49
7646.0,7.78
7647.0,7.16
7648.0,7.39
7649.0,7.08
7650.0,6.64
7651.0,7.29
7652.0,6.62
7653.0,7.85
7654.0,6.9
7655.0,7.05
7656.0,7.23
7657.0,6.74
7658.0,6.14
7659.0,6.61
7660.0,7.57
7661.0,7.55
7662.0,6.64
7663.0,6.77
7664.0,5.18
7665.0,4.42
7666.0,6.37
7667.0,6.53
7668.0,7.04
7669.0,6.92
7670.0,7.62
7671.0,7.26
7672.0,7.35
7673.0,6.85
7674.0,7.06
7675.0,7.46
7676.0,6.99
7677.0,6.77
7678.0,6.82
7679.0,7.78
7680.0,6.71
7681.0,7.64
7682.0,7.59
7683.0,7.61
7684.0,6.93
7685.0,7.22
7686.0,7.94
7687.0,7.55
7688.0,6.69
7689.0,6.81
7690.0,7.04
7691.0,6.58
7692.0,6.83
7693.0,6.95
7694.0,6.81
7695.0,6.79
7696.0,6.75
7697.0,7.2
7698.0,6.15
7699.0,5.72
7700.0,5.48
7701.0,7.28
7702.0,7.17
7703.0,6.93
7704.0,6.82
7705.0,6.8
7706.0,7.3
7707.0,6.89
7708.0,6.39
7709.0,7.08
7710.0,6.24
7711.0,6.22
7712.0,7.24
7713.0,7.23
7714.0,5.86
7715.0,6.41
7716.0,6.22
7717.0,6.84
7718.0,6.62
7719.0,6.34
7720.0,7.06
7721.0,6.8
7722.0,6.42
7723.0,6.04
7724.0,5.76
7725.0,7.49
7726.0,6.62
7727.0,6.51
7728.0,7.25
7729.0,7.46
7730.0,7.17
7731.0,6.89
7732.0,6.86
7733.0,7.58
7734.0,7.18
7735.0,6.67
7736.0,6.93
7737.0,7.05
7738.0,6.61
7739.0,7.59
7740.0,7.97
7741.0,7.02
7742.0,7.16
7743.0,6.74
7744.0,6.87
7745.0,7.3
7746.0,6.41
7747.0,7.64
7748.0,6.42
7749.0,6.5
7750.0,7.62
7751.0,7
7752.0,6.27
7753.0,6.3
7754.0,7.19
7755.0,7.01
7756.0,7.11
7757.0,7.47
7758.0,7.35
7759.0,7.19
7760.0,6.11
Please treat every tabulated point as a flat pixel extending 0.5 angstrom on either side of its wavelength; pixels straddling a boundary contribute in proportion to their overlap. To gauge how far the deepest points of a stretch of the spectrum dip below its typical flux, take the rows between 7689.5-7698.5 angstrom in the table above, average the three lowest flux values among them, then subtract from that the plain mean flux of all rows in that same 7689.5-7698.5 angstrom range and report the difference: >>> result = -0.3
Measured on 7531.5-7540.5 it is -0.4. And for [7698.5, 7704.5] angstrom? -0.6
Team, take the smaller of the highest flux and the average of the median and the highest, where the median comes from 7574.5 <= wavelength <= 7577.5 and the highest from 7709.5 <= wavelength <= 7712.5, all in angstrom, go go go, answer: 7.24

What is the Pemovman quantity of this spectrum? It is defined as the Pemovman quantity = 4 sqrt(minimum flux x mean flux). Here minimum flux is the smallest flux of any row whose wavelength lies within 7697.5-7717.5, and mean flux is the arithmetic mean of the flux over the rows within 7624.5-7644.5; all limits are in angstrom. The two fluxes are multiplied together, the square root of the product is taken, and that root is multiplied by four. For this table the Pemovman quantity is 24.8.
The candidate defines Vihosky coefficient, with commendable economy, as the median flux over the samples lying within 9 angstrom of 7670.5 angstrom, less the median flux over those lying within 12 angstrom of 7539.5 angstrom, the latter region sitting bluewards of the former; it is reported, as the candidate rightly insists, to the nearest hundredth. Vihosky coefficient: -0.35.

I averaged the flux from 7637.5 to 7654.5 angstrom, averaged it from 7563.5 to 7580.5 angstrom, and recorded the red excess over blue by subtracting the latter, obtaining -0.12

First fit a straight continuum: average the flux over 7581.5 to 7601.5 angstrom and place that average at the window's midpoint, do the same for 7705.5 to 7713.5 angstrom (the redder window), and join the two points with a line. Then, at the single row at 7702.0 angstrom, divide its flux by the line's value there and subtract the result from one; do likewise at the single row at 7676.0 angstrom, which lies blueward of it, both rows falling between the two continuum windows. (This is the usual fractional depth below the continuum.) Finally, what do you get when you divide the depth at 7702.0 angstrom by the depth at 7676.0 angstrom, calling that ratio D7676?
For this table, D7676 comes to -10.6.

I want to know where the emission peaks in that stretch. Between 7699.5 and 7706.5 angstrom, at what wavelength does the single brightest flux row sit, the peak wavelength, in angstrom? 7706.0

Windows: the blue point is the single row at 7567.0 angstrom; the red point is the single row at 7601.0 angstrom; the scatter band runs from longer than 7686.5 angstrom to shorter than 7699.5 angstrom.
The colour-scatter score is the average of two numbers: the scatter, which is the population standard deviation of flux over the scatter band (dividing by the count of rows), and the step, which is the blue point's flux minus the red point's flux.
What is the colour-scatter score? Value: 0.7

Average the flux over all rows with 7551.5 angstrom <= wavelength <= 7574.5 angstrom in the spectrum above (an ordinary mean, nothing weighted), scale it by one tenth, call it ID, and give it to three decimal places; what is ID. 0.725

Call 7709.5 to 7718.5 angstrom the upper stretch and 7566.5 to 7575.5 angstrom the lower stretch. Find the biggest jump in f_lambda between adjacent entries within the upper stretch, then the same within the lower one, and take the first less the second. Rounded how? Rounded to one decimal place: -0.1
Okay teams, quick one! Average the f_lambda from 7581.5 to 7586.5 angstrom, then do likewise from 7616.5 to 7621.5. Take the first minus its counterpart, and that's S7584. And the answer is -0.14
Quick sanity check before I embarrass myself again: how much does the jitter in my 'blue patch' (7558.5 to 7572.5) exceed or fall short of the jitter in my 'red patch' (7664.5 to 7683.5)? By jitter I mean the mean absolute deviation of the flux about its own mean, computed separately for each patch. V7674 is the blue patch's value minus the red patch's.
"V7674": 0.07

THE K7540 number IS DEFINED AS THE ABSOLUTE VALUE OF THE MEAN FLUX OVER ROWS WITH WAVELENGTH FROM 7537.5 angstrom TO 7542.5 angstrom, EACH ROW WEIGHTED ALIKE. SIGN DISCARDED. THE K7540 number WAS 7.11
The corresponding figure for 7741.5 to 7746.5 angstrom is 6.90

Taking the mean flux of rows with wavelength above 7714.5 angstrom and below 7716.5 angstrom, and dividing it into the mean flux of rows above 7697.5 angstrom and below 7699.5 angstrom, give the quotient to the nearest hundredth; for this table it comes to 0.94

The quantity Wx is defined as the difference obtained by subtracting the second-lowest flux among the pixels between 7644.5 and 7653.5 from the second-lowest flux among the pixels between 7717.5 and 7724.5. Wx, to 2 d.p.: -0.60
